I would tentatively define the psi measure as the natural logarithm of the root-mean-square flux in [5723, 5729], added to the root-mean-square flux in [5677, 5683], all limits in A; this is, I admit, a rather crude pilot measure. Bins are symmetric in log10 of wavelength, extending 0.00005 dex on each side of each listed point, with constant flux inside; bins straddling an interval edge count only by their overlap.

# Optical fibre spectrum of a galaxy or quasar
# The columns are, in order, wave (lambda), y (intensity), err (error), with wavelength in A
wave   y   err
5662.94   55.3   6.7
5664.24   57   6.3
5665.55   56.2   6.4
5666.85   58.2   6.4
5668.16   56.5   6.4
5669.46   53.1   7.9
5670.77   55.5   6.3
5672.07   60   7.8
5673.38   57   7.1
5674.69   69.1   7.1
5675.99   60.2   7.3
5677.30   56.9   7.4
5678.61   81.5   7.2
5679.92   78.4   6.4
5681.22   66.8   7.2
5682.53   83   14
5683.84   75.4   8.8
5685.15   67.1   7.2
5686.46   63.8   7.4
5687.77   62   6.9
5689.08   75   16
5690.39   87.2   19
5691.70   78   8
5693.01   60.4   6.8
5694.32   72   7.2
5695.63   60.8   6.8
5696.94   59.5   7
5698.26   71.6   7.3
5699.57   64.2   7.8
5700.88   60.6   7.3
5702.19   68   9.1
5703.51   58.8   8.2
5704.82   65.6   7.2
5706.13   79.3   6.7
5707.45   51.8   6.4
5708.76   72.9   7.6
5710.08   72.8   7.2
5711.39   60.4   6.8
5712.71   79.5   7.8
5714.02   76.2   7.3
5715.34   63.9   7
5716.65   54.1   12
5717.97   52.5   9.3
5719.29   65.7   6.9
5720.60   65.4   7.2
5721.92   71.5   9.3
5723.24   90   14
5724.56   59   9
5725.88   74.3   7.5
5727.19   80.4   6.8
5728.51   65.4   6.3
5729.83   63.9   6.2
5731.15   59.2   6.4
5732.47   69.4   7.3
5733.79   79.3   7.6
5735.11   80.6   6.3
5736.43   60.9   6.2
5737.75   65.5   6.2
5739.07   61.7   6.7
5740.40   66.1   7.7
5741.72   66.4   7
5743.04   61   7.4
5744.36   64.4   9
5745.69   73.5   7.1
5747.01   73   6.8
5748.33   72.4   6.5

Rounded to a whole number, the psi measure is 78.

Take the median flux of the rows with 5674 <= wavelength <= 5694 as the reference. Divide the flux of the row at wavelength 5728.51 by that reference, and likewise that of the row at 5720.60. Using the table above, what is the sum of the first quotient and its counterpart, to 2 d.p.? 1.89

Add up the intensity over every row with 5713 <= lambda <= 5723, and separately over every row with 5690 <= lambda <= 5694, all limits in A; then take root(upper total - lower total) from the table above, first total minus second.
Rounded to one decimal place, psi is 15.0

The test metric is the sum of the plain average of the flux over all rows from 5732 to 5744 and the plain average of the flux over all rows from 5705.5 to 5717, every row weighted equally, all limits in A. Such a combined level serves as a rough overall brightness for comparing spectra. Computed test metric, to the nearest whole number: 136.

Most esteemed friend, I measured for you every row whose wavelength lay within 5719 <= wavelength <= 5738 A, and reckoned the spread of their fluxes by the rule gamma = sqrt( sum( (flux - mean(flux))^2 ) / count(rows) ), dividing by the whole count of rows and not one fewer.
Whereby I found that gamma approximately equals 8.8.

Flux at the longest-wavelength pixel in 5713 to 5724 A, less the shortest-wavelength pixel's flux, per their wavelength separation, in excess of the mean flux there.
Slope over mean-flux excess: -66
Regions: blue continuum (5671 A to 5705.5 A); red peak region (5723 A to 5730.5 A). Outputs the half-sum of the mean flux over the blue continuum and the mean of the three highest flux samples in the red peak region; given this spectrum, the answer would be 75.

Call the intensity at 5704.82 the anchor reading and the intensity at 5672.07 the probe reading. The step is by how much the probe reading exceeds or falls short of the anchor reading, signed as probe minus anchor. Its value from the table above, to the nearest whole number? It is -6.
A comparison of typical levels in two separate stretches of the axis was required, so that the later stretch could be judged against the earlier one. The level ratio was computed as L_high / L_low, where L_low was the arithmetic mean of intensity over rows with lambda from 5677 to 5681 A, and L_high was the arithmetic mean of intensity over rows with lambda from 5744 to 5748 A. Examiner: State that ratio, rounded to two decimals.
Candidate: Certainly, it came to 0.97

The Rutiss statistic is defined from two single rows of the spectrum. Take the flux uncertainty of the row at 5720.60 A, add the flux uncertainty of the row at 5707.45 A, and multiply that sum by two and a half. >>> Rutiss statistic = 34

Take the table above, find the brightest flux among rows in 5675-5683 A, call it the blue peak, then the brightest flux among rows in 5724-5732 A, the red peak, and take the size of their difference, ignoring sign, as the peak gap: 3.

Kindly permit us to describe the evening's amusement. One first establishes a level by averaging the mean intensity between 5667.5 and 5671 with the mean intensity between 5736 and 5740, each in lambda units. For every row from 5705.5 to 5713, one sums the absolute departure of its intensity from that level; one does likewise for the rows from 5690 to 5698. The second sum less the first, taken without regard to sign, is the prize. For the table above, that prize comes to 13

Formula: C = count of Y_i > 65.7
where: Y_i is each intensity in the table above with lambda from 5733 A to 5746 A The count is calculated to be 5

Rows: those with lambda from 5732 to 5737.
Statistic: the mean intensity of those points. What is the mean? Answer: 73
